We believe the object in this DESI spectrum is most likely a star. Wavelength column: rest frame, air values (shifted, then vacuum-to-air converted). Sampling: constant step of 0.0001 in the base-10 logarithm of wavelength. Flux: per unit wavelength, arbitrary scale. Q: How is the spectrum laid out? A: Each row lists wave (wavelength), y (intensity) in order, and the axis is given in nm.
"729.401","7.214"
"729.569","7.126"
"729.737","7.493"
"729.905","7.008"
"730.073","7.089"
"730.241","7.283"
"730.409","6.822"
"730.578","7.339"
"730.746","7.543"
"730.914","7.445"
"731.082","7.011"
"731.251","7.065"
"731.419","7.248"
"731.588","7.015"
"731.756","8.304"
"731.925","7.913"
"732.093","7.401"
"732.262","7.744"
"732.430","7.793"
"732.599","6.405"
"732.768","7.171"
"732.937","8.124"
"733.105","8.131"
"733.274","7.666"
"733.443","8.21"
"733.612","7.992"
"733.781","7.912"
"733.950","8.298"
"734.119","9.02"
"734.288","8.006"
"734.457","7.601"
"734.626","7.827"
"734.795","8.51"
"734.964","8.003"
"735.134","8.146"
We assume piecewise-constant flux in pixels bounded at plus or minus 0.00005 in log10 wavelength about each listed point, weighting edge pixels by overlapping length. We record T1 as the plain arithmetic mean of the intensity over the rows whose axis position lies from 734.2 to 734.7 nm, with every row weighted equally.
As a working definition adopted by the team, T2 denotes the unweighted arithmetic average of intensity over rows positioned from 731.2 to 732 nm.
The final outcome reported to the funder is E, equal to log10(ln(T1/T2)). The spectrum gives -1.40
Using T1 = 7.8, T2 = 7.5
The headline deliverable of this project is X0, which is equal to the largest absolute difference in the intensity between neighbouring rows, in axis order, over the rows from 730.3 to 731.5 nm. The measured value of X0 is 0.5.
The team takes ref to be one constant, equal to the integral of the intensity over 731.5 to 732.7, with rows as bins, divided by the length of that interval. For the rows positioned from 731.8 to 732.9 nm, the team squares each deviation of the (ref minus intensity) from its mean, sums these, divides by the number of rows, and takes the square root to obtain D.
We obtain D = 0.51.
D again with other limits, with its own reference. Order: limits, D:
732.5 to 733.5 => 0.65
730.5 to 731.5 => 0.19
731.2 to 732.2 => 0.47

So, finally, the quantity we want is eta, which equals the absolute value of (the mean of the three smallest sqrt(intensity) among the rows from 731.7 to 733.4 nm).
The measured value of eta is 2.643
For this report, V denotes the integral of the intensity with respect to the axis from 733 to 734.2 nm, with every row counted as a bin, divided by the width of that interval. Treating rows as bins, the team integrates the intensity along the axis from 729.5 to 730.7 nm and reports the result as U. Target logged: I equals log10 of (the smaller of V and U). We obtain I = 0.91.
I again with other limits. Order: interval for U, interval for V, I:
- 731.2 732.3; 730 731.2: 0.86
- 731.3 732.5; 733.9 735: 0.91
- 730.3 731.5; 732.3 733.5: 0.88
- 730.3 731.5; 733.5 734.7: 0.91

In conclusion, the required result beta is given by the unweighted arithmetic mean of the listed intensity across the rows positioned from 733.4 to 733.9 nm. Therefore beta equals 8.04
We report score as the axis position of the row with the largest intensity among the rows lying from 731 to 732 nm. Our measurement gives 731.756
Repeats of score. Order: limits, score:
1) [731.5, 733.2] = 731.756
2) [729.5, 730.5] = 729.737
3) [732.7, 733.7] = 733.443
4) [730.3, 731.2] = 730.746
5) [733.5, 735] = 734.119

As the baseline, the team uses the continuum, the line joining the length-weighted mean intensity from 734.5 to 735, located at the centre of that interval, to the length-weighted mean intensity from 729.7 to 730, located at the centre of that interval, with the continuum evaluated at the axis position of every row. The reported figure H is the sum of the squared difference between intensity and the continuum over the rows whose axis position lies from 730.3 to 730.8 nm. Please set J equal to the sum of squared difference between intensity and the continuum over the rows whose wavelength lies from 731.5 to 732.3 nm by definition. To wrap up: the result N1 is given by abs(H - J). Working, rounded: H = 0.3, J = 0.99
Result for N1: 0.72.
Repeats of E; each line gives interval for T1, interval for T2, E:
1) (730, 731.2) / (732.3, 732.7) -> -1.78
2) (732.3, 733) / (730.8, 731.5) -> -1.60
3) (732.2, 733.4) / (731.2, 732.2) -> -1.95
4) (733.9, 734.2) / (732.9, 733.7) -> -1.12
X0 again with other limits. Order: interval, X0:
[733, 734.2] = 0.7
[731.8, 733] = 1.4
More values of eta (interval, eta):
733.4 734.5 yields 2.799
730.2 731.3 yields 2.639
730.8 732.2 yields 2.651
